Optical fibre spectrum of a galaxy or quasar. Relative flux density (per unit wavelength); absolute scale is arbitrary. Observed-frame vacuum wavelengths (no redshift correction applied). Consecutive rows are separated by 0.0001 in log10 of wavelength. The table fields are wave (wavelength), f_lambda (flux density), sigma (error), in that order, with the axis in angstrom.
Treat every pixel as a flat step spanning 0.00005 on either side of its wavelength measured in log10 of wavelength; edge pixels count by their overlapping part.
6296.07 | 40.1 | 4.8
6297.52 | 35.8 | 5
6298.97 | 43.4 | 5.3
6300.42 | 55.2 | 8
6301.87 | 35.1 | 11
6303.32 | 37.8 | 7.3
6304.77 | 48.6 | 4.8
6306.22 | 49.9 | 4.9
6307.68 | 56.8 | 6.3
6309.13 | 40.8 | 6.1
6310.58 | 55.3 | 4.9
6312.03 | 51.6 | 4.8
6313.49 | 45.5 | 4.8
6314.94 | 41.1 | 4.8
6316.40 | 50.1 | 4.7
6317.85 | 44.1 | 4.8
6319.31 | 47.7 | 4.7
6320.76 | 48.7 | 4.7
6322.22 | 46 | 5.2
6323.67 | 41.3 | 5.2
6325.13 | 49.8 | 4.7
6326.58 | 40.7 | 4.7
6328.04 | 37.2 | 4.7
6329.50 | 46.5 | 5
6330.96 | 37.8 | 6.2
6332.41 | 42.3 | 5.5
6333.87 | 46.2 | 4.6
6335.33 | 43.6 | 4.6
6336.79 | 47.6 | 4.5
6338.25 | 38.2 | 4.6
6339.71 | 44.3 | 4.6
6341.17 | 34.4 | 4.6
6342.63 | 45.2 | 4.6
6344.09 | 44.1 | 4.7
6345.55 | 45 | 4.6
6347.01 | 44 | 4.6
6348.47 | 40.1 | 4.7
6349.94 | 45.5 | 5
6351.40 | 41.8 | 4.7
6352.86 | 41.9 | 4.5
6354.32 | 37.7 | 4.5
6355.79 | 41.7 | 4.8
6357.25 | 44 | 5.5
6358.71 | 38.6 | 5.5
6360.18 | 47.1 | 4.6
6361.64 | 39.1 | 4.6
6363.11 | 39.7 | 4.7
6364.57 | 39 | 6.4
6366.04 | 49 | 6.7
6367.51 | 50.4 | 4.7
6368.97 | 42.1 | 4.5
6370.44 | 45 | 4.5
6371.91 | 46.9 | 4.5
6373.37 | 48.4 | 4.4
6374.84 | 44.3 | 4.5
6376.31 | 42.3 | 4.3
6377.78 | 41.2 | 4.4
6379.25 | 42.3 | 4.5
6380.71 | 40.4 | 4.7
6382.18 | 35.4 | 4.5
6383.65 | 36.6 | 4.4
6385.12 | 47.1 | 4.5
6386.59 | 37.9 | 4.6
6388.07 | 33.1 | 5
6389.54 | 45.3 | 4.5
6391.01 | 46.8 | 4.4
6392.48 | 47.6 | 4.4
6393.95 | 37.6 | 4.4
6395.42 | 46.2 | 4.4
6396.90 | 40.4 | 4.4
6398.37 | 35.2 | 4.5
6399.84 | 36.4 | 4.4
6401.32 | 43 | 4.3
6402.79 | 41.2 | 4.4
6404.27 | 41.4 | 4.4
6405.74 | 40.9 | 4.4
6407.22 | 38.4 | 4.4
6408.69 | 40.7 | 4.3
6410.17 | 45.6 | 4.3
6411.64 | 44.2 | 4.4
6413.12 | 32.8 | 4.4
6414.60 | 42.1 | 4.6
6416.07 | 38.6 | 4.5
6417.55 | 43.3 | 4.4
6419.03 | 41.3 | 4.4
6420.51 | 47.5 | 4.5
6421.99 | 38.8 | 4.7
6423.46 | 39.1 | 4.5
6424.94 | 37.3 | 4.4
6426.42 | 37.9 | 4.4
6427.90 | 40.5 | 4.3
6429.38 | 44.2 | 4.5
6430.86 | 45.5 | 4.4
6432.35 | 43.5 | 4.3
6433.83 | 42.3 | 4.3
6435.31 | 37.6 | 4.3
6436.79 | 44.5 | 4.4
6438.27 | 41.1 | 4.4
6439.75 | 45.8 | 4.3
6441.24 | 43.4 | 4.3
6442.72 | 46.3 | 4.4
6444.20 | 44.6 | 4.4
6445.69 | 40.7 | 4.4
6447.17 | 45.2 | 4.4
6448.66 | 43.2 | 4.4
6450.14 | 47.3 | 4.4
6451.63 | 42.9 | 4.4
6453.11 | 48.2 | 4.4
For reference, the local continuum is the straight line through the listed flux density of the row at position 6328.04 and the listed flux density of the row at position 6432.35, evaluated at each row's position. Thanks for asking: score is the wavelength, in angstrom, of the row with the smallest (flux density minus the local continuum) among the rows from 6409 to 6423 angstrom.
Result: 6413.12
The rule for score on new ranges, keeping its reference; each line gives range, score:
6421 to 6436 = 6435.31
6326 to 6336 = 6328.04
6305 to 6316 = 6314.94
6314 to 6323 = 6314.94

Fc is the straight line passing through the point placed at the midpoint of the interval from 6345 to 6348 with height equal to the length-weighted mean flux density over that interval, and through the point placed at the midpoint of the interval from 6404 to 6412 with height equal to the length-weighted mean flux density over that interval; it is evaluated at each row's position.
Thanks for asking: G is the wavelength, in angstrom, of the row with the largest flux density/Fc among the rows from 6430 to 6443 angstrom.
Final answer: 6442.72 angstrom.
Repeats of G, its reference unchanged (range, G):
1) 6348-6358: 6349.94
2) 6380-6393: 6392.48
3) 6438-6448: 6442.72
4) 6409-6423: 6420.51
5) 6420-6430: 6420.51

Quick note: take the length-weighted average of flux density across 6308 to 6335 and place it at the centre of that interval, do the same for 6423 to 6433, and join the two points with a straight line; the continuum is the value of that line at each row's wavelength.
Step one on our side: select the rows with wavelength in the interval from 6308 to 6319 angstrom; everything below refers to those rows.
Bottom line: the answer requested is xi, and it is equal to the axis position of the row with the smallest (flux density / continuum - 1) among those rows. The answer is 6309.13 angstrom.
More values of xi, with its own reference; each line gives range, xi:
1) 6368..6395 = 6388.07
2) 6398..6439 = 6413.12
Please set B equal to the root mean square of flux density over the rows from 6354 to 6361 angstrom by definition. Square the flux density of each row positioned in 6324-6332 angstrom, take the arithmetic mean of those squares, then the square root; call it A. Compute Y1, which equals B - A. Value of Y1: -0.7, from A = 42.7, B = 42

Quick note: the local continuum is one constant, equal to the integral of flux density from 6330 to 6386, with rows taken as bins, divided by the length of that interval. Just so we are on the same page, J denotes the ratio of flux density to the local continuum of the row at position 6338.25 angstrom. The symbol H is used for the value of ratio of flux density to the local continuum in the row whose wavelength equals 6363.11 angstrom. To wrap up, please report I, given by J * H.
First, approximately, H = 0.93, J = 0.90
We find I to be 0.83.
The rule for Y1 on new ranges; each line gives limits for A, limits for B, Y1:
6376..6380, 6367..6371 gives 4.0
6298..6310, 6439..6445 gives -1.5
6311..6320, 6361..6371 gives -3.1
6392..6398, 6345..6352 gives 0.2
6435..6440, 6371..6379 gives 2.3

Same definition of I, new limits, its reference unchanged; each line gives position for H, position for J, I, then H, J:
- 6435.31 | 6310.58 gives 1.14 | 0.88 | 1.30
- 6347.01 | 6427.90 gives 0.98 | 1.03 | 0.95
